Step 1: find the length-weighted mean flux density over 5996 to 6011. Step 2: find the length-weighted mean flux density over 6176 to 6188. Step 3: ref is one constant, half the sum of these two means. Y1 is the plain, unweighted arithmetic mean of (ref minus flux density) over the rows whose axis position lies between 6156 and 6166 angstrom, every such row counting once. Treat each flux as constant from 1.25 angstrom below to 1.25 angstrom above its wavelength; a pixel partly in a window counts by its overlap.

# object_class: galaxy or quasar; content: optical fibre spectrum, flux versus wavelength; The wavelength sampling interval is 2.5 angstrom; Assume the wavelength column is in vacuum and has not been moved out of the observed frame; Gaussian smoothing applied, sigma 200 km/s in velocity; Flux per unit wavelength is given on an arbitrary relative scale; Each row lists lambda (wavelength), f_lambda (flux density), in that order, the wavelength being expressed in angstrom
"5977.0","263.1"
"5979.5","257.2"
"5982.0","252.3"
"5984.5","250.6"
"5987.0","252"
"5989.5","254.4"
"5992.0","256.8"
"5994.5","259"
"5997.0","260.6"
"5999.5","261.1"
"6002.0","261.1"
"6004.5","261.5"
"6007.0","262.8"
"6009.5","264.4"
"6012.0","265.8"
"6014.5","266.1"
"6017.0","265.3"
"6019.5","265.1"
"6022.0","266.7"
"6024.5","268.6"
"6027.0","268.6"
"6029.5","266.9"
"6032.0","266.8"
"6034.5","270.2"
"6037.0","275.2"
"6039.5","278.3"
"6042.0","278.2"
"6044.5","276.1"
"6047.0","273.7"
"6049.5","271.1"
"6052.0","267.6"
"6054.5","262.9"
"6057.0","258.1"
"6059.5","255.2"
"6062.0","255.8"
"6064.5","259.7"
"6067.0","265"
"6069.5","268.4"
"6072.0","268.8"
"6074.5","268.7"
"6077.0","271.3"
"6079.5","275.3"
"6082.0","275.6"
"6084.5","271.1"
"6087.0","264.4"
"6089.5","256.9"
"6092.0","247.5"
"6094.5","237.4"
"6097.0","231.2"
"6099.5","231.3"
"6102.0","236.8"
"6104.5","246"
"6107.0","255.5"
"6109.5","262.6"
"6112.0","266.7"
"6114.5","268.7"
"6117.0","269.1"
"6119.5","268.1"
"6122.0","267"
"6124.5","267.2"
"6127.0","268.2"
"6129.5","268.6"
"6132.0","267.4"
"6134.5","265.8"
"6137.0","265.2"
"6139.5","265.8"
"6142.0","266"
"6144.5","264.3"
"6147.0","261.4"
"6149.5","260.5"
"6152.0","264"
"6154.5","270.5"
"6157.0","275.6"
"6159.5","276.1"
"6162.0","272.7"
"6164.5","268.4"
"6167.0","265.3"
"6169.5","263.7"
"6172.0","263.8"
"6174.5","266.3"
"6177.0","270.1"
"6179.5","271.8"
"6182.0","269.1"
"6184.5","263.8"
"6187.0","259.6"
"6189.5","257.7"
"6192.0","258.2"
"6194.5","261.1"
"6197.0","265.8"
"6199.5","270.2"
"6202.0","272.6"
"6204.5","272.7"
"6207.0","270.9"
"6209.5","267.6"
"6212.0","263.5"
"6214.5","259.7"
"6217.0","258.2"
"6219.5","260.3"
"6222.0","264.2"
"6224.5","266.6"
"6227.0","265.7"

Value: -8.7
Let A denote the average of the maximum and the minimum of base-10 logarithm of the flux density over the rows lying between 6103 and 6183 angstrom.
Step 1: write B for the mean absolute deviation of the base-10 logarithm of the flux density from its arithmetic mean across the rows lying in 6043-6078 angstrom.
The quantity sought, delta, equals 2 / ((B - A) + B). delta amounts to -0.834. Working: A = 2.42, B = 0.0090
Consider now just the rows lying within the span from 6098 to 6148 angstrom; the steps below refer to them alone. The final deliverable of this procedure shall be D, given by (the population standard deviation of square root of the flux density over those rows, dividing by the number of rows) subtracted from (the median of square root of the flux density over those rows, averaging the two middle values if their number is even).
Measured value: 15.97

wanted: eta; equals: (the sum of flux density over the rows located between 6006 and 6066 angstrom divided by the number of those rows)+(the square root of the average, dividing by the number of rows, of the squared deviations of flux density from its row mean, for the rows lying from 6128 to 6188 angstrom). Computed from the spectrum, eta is 271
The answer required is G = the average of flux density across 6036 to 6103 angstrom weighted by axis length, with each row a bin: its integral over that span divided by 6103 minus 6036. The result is 262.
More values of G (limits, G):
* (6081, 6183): 263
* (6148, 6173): 268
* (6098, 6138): 261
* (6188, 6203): 264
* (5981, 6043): 264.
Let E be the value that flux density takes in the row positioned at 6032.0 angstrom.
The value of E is 266.8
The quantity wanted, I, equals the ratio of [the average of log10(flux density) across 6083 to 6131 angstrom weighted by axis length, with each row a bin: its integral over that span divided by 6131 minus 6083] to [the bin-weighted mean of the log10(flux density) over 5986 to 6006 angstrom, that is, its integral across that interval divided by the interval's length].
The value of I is 0.999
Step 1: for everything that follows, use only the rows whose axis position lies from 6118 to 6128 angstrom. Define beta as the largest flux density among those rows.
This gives 268.2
